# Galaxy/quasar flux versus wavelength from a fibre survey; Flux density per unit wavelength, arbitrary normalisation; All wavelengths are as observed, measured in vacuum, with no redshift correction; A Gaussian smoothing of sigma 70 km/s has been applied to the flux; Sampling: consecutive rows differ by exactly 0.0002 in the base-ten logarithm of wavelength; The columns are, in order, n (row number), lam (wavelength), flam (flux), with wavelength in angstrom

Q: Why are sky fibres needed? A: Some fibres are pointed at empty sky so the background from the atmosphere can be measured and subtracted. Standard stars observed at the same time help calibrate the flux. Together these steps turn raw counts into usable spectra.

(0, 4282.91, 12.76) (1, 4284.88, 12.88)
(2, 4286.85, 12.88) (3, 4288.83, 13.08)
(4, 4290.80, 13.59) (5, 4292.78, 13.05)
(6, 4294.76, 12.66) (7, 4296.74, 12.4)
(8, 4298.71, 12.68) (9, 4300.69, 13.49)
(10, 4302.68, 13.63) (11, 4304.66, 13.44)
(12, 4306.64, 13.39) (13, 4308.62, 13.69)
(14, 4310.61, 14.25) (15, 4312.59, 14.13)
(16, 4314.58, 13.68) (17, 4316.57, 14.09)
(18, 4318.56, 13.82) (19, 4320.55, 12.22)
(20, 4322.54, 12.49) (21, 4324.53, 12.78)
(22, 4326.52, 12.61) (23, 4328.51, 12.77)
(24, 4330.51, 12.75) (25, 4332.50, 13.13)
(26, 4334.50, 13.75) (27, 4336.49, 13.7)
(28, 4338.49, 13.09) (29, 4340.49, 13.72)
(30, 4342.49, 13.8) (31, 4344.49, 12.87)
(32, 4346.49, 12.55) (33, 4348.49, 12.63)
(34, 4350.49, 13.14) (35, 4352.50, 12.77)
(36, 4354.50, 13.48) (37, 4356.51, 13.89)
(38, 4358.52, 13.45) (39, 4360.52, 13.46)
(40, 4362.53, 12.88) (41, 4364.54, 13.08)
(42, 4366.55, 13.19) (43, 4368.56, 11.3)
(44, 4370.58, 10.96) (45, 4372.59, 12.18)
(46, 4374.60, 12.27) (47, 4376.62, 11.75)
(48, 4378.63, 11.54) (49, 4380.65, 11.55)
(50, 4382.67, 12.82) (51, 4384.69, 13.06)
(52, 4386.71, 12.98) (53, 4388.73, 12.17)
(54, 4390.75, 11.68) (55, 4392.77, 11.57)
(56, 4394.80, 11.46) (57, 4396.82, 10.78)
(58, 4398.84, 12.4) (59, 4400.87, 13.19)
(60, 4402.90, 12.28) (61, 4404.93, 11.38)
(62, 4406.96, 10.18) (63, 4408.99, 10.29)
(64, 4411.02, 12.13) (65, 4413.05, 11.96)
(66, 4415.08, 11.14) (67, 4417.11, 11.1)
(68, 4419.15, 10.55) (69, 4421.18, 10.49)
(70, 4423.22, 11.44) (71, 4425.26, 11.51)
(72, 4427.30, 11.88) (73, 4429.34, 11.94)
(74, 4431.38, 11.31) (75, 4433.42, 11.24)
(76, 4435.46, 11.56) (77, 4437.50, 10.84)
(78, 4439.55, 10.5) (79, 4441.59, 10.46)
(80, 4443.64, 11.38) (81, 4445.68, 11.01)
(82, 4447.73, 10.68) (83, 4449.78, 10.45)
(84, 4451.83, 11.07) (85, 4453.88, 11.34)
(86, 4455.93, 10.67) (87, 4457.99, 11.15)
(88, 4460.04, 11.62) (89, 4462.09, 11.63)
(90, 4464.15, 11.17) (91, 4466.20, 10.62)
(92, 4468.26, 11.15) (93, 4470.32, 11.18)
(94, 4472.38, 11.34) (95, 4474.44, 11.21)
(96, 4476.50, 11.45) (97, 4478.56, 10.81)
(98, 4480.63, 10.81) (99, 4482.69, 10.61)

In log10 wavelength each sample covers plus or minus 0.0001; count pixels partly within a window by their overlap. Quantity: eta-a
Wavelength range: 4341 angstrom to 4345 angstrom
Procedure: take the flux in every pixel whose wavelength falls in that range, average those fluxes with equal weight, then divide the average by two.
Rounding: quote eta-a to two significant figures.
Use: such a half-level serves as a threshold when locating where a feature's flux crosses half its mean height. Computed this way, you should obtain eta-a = 6.7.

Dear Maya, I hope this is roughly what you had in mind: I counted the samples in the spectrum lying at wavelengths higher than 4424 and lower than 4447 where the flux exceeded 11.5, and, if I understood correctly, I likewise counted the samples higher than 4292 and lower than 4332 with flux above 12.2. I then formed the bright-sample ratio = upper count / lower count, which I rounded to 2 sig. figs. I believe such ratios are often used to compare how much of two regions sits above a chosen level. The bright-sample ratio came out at 0.20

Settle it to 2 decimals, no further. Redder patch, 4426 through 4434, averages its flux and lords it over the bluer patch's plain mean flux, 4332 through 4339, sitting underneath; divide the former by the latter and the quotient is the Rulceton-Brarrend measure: 0.86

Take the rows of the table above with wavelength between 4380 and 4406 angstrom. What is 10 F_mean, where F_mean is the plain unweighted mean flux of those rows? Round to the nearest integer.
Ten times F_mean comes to 121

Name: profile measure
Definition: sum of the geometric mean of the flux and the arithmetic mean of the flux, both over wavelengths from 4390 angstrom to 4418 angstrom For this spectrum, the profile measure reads 23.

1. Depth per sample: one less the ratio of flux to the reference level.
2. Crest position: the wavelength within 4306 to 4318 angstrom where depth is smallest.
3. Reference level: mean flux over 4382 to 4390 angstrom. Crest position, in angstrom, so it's 4310.61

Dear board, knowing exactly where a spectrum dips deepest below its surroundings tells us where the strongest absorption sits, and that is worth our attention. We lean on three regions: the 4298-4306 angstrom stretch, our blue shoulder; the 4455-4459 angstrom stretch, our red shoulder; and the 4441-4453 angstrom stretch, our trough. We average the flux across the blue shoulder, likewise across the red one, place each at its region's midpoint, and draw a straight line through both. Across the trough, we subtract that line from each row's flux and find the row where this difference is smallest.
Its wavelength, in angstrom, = 4441.59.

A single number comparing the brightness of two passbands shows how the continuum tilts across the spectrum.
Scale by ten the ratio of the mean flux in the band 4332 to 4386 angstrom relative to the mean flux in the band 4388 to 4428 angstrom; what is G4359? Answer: 11.2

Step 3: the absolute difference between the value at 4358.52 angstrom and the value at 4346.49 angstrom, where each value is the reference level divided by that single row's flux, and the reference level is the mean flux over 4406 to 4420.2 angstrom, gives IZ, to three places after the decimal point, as 0.059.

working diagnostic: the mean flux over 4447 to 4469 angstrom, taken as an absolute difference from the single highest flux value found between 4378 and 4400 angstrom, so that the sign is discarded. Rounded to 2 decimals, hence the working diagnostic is 2.01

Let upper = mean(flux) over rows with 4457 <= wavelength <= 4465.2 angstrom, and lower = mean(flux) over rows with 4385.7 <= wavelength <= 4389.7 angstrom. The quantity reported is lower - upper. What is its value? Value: 1.2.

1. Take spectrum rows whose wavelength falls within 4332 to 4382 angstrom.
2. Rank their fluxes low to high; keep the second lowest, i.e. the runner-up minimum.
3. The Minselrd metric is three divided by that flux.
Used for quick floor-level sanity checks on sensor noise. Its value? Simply 0.265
